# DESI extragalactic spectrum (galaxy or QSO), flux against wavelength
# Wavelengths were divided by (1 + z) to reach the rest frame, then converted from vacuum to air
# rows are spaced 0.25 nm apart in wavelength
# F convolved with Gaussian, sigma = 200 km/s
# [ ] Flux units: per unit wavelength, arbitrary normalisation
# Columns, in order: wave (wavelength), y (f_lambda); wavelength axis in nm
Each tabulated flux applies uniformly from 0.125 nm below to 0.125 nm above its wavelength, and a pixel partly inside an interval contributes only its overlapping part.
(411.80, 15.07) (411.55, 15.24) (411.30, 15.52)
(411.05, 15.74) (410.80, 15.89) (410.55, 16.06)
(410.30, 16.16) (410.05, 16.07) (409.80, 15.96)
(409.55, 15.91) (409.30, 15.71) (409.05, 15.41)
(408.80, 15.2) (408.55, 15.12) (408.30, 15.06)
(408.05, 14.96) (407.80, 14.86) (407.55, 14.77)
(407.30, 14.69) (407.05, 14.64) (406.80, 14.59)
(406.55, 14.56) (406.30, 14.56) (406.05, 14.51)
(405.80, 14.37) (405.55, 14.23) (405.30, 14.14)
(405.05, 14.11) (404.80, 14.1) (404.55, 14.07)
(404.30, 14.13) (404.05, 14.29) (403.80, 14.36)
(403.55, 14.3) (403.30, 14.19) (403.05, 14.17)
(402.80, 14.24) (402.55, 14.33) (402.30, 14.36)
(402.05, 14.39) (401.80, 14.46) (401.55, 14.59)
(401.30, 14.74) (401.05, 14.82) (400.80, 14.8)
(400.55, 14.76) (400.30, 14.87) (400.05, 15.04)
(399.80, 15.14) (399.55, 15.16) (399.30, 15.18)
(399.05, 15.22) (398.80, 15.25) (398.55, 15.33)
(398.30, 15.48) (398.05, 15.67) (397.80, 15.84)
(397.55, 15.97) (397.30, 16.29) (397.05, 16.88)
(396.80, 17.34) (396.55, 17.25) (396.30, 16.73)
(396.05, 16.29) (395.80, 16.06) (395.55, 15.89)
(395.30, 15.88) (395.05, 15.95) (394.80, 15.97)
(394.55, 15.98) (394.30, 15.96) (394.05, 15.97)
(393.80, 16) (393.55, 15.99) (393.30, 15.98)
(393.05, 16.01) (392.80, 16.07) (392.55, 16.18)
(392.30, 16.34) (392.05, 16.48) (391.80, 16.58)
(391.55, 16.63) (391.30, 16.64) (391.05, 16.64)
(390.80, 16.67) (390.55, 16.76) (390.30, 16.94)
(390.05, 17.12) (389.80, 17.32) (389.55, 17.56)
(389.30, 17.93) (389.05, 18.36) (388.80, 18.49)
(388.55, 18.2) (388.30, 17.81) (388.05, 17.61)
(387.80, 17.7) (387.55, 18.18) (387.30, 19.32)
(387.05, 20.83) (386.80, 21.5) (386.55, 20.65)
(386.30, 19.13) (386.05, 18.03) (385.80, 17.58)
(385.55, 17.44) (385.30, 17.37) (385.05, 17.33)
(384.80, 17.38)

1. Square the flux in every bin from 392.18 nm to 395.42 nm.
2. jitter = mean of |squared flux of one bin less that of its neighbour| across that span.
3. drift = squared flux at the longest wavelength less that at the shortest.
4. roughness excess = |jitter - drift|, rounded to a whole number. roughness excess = 16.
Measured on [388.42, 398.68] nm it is 102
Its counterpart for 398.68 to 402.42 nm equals 28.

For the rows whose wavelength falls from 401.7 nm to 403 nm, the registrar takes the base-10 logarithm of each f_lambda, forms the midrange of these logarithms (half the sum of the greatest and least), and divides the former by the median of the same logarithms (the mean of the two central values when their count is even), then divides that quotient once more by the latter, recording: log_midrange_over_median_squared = 0.864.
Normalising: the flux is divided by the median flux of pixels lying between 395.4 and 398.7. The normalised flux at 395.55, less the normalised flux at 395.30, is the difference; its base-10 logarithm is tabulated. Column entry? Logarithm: -3.2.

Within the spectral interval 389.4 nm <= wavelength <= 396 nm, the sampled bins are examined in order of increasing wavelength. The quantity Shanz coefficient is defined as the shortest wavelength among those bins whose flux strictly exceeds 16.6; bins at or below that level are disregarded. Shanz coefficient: 389.55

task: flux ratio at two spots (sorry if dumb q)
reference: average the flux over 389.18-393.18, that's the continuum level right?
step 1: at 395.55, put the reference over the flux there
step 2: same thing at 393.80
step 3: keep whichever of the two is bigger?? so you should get 1.05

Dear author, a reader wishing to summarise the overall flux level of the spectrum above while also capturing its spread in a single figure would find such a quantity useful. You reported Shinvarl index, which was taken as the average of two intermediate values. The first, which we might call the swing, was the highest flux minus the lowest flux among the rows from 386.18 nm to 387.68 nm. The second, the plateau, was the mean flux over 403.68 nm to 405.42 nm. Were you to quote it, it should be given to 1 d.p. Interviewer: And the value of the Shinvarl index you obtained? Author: 8.7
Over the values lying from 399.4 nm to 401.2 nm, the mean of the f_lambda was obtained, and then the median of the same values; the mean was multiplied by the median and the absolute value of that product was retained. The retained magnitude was 222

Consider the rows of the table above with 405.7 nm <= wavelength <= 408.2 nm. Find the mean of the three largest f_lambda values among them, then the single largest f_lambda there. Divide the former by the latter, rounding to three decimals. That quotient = 0.994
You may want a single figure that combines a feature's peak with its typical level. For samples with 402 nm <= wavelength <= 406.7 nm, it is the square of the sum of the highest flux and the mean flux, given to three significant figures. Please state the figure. 832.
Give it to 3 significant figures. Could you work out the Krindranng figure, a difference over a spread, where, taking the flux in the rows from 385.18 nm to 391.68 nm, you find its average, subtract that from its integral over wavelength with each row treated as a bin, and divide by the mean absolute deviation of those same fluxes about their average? 103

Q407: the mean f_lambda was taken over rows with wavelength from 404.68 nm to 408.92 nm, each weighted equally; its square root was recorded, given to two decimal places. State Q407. 3.82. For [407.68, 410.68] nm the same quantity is 3.94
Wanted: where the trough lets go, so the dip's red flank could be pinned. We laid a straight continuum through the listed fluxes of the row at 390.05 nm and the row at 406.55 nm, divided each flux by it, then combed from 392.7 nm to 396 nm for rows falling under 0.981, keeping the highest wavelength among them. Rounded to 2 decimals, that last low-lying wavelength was 395.55 nm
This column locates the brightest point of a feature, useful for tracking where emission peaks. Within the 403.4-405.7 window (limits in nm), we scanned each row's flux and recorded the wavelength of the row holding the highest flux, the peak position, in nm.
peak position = 403.80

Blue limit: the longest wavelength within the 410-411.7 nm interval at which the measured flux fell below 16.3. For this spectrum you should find 411.55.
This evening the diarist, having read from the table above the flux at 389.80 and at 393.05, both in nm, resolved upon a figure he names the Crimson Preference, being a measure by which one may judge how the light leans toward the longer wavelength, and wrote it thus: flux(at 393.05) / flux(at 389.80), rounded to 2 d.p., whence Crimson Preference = 0.92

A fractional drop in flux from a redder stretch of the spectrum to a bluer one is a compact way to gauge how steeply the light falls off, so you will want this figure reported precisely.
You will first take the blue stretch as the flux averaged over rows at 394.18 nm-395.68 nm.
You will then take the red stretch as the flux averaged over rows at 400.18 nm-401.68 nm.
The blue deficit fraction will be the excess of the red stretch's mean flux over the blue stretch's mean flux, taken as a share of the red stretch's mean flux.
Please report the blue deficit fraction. -0.08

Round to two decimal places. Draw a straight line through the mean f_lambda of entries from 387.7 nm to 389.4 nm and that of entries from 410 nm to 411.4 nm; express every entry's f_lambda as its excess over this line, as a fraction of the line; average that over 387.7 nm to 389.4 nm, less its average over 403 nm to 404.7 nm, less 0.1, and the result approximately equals 0.04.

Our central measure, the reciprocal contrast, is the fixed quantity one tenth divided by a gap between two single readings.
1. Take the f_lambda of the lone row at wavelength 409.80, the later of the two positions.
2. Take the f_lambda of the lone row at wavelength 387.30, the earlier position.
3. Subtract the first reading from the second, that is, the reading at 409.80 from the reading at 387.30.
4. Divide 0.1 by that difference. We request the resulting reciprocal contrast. 0.03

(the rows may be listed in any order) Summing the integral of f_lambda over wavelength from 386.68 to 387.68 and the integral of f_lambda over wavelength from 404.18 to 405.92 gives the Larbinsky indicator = 45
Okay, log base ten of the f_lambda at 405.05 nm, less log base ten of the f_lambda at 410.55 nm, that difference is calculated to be -0.06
